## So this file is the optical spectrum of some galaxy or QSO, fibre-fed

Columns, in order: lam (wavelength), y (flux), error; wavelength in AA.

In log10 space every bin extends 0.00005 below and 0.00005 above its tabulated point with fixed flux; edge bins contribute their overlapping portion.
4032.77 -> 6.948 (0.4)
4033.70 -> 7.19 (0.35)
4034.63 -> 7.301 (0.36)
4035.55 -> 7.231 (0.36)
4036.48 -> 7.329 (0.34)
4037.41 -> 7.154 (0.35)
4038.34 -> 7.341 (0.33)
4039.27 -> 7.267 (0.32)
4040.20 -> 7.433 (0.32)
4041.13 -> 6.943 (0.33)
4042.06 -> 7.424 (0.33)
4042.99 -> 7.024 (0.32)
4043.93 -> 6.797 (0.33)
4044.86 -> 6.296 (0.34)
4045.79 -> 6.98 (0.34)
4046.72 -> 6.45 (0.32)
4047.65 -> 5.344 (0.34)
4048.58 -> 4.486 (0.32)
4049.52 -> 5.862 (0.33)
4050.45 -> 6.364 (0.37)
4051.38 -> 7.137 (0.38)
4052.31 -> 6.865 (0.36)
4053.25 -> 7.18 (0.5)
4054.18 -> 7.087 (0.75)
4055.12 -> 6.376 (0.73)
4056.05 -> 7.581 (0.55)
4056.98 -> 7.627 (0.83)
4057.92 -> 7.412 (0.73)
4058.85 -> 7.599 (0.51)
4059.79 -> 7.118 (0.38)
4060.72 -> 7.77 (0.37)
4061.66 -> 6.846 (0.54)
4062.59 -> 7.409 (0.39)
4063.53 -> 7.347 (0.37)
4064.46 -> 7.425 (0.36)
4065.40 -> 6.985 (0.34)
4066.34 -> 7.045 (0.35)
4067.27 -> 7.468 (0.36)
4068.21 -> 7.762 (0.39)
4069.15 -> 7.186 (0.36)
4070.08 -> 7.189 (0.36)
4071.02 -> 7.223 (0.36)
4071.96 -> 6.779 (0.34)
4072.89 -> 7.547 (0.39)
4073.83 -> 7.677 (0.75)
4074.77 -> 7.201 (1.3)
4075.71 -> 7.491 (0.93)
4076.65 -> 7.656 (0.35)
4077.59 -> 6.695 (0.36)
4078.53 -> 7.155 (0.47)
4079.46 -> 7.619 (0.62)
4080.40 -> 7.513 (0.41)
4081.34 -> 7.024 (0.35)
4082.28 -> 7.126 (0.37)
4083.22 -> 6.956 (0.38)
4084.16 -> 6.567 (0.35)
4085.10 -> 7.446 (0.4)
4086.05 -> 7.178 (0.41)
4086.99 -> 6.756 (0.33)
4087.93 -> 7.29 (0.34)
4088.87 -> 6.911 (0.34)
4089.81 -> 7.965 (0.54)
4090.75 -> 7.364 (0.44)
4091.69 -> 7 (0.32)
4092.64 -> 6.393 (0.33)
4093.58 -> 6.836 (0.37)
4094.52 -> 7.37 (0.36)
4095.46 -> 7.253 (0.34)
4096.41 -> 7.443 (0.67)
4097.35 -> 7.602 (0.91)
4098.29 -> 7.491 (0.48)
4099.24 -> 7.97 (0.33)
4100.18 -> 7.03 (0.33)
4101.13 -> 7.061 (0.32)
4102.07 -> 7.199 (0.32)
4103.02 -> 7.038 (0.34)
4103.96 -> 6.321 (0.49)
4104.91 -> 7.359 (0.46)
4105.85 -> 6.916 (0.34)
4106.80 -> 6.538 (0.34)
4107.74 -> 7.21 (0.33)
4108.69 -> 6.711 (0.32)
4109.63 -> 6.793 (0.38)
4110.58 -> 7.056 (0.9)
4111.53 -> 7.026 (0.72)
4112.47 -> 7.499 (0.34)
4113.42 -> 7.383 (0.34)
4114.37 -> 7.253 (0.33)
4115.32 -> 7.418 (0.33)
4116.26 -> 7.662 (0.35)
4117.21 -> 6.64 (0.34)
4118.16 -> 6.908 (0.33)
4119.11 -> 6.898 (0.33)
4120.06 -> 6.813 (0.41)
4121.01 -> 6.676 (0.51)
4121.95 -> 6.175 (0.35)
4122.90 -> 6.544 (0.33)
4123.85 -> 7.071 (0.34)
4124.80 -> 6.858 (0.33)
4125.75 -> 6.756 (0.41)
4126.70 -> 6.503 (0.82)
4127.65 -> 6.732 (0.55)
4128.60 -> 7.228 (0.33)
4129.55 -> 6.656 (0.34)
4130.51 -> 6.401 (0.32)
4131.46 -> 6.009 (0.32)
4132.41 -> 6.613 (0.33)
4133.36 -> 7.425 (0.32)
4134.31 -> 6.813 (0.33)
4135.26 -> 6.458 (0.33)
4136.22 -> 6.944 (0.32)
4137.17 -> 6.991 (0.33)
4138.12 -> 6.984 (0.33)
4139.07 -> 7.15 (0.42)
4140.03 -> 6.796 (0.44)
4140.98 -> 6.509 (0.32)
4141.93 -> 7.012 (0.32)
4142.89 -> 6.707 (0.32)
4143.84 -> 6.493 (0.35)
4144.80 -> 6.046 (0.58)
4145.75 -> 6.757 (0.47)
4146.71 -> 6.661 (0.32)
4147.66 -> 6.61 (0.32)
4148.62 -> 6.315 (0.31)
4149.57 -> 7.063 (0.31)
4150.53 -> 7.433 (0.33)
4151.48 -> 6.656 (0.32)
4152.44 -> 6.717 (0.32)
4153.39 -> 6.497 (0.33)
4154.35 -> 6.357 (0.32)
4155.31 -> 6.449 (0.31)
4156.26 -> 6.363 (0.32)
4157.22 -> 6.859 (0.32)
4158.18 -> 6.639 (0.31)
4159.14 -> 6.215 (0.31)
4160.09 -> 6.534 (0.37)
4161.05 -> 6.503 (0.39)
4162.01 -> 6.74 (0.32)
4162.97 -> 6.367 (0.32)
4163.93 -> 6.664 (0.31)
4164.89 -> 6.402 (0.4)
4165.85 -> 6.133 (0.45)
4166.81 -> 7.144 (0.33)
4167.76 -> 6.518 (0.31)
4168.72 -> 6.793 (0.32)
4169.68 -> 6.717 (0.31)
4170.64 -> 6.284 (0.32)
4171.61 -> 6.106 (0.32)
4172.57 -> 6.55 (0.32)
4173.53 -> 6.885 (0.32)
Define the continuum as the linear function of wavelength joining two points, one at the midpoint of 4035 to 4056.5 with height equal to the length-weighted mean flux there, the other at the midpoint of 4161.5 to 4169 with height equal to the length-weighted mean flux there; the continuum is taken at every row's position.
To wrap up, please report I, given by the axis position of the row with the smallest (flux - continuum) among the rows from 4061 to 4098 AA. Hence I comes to 4092.64 AA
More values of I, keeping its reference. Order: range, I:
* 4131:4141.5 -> 4131.46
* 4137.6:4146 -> 4144.80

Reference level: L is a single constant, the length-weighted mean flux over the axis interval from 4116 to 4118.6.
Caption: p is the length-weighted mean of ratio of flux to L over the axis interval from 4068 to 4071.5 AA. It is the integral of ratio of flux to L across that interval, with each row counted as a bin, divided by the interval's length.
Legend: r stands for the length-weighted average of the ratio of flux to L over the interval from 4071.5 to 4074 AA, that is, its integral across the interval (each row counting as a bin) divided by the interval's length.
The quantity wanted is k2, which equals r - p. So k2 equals 0.001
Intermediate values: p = 1.04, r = 1.04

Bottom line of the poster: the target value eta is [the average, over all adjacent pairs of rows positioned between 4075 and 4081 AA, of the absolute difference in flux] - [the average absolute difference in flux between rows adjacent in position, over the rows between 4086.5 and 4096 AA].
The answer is -0.08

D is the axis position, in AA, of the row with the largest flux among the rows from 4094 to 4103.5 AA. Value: 4099.24 AA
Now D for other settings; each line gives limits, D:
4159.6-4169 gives 4166.81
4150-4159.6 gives 4150.53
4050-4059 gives 4056.98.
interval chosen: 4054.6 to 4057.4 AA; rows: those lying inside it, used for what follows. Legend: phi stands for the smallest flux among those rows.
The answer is 6.376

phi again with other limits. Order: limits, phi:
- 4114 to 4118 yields 6.64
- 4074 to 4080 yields 6.695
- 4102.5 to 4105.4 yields 6.321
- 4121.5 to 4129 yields 6.175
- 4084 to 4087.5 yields 6.567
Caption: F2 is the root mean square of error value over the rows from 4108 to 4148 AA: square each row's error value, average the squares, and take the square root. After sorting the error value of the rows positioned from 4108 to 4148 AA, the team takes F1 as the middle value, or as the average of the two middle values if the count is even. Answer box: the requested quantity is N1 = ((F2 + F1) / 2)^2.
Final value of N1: 0.139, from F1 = 0.330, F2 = 0.415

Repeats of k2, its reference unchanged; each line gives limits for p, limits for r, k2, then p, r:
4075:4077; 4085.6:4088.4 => -0.062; 1.07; 1.01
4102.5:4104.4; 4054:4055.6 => -0.004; 0.95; 0.95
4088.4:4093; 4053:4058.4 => 0.011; 1.02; 1.03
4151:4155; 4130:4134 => 0.009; 0.93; 0.94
